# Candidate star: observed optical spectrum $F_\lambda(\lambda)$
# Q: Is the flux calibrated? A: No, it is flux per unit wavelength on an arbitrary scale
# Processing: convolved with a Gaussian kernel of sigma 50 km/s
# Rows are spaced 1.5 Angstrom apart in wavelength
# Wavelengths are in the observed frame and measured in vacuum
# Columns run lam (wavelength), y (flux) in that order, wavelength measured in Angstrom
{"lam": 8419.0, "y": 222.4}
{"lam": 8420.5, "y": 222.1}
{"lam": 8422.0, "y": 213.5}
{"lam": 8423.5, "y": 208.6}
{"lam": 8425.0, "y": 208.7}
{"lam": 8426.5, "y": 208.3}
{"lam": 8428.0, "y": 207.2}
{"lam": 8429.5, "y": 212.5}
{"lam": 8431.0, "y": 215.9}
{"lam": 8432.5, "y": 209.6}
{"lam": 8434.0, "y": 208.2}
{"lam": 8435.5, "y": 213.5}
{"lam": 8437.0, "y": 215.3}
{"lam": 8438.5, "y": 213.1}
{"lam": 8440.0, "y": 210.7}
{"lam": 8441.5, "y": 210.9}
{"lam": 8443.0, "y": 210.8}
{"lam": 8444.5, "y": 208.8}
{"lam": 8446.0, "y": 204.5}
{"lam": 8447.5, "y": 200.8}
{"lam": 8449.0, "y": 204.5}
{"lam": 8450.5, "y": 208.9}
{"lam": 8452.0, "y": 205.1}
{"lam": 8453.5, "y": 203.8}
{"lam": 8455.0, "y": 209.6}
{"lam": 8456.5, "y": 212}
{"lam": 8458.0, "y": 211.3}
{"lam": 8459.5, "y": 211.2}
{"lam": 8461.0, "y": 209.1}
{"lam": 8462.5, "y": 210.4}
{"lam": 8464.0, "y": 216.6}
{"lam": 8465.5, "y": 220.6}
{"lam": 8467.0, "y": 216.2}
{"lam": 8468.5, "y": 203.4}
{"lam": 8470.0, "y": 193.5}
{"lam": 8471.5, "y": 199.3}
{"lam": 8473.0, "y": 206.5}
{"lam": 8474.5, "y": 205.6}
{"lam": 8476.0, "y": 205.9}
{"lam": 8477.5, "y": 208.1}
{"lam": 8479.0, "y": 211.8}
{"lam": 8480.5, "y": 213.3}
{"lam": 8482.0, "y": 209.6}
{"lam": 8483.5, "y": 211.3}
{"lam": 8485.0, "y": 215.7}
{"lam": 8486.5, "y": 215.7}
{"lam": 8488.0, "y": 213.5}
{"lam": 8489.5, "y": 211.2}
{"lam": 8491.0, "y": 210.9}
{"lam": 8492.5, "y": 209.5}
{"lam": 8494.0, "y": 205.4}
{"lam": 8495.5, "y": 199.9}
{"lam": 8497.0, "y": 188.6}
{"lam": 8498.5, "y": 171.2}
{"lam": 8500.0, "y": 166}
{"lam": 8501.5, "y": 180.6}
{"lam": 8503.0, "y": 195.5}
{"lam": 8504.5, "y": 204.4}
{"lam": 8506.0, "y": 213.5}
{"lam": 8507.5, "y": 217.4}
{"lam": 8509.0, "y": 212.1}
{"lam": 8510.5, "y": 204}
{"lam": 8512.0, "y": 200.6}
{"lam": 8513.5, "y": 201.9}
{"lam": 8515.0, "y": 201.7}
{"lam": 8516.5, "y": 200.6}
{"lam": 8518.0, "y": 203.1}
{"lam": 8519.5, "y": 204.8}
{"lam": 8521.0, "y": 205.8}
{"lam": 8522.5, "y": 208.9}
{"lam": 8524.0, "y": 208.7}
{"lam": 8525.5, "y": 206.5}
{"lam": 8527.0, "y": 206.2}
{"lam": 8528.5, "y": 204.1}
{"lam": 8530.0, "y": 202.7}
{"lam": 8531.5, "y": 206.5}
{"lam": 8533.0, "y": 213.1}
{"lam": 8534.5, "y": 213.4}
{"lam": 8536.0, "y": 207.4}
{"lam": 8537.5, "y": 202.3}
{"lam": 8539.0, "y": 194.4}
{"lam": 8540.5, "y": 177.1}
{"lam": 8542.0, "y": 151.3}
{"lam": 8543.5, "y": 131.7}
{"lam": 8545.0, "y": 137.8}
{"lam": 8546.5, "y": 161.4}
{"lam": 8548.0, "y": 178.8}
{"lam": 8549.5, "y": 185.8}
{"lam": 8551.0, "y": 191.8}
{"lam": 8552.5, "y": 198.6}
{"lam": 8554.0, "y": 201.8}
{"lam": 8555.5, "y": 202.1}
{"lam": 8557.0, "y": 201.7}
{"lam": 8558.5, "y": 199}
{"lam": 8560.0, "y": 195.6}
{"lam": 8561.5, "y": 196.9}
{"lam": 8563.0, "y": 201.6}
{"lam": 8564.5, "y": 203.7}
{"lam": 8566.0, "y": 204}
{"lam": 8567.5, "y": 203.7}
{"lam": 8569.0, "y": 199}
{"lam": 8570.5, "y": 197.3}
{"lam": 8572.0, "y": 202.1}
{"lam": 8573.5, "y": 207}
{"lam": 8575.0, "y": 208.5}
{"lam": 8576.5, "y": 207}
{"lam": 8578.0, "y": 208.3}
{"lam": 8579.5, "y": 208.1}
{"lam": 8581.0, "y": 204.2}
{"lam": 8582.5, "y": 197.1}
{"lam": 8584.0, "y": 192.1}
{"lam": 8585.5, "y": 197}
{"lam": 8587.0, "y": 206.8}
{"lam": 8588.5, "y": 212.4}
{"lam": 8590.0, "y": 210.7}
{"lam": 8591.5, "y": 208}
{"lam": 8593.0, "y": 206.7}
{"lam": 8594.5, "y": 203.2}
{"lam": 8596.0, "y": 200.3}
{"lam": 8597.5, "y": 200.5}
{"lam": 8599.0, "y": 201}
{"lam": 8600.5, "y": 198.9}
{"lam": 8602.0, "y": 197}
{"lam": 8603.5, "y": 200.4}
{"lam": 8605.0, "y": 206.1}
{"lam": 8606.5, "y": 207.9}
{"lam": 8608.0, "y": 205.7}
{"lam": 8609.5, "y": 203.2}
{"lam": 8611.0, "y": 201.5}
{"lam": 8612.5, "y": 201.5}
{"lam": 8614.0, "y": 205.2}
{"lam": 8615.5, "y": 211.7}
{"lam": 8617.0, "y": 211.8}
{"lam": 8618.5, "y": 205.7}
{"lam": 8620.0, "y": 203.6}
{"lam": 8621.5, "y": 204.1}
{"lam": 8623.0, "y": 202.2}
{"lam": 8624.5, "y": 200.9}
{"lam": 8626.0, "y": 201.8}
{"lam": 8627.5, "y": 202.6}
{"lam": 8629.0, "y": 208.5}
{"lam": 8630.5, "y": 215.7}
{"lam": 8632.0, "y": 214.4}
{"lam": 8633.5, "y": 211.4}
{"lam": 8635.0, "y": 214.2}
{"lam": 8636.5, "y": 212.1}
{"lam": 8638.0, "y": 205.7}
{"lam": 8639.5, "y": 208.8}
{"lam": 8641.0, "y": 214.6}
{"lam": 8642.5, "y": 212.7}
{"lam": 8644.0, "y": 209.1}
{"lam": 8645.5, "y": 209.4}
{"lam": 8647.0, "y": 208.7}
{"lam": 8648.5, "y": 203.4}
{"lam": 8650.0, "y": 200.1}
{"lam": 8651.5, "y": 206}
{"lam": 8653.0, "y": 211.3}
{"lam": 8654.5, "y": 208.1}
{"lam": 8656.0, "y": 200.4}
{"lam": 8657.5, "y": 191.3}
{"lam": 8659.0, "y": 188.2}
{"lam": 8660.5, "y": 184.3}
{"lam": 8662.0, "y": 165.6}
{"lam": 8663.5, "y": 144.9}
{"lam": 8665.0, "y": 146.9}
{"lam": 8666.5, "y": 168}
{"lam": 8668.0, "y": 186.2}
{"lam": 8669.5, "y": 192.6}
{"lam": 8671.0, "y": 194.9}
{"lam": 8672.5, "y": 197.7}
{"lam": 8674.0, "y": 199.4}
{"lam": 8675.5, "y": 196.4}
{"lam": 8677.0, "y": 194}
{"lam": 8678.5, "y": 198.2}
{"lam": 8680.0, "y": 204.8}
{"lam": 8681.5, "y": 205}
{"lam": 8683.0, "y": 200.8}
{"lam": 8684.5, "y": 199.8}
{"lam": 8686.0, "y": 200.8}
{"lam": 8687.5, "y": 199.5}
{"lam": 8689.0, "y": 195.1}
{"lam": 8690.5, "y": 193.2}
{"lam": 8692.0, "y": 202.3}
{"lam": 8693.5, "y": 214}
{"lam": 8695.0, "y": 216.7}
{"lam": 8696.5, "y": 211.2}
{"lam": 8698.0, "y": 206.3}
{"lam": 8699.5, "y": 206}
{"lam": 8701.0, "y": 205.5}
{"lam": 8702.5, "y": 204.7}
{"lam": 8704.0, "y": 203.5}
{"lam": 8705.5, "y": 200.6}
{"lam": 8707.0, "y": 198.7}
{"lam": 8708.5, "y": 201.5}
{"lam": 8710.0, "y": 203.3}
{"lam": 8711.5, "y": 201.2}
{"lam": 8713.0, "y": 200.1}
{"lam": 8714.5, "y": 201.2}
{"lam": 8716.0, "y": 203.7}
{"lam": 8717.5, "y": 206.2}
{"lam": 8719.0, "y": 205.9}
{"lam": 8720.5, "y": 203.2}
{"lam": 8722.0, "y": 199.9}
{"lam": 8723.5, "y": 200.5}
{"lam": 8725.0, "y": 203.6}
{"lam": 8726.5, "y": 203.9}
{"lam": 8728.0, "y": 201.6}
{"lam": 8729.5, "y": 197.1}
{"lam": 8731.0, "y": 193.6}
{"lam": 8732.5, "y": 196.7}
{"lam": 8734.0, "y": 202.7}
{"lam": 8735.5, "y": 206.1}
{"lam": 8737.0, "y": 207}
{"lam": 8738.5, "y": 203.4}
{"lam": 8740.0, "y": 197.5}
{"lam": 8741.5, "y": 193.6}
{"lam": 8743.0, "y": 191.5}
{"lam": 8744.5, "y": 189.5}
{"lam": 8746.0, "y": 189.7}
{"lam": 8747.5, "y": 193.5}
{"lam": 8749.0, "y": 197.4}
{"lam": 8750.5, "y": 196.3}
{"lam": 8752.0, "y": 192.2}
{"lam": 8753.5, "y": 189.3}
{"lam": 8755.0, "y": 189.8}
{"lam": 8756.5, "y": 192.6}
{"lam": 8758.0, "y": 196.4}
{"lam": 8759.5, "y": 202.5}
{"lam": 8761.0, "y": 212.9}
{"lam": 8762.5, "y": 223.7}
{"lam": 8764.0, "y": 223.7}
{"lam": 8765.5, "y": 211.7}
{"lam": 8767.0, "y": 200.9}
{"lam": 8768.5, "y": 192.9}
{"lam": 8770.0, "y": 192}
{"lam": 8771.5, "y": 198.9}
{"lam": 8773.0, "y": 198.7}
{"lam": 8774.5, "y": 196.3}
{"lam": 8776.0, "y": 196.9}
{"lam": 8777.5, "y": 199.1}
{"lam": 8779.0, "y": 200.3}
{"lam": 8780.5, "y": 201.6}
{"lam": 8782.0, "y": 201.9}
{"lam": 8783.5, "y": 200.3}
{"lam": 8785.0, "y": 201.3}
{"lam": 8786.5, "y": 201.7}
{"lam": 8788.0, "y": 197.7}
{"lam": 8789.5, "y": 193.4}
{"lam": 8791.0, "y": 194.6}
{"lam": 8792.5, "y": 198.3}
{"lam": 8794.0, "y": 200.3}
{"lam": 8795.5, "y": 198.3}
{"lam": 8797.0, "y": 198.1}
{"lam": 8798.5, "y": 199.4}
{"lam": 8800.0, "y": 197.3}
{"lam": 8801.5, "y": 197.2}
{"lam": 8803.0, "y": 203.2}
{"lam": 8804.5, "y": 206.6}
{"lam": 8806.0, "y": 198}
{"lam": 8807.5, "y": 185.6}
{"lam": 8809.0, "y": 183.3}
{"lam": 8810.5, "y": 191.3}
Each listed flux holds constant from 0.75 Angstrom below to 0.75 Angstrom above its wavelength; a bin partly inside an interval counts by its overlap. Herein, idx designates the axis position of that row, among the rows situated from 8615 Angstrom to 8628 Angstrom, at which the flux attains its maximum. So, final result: 8617.0 Angstrom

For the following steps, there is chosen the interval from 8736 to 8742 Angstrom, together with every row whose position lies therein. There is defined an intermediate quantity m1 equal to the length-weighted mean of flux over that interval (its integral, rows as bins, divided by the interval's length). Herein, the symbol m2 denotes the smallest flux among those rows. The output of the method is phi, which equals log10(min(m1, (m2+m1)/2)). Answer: 2.30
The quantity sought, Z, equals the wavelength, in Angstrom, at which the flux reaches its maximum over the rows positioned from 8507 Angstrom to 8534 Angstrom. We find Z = 8507.5 Angstrom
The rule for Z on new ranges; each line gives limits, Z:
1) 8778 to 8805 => 8804.5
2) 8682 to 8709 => 8695.0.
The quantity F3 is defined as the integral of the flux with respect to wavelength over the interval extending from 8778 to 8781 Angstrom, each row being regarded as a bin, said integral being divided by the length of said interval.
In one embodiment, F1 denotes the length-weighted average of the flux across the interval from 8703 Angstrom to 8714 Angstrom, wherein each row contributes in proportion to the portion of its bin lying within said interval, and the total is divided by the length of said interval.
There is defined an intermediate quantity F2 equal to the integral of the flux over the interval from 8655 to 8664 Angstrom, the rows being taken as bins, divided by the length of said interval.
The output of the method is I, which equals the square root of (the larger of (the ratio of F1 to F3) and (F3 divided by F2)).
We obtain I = 1.05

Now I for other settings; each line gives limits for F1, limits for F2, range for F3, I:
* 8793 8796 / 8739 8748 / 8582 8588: 1.02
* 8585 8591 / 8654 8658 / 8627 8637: 1.03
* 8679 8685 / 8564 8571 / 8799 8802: 1.01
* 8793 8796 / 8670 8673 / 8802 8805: 1.02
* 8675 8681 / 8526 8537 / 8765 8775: 1.00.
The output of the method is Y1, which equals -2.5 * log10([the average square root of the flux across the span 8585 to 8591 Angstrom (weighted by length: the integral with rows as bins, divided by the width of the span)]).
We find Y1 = -2.90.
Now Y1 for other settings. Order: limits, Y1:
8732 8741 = -2.88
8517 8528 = -2.89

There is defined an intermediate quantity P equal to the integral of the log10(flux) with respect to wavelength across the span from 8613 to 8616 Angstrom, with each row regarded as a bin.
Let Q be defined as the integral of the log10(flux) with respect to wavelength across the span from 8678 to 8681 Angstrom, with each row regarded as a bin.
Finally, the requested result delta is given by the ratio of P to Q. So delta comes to 1.01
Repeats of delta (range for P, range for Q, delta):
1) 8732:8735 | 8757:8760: 1.00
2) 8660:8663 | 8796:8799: 0.97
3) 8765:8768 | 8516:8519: 1.00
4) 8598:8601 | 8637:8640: 0.99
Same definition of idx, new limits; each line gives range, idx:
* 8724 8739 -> 8737.0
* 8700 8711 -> 8701.0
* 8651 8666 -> 8653.0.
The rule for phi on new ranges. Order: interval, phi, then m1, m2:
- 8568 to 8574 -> 2.30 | 201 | 197.3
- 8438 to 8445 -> 2.32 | 211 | 208.8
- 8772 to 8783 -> 2.30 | 199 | 196.3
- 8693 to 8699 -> 2.32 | 212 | 206.3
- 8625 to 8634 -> 2.31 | 209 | 201.8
